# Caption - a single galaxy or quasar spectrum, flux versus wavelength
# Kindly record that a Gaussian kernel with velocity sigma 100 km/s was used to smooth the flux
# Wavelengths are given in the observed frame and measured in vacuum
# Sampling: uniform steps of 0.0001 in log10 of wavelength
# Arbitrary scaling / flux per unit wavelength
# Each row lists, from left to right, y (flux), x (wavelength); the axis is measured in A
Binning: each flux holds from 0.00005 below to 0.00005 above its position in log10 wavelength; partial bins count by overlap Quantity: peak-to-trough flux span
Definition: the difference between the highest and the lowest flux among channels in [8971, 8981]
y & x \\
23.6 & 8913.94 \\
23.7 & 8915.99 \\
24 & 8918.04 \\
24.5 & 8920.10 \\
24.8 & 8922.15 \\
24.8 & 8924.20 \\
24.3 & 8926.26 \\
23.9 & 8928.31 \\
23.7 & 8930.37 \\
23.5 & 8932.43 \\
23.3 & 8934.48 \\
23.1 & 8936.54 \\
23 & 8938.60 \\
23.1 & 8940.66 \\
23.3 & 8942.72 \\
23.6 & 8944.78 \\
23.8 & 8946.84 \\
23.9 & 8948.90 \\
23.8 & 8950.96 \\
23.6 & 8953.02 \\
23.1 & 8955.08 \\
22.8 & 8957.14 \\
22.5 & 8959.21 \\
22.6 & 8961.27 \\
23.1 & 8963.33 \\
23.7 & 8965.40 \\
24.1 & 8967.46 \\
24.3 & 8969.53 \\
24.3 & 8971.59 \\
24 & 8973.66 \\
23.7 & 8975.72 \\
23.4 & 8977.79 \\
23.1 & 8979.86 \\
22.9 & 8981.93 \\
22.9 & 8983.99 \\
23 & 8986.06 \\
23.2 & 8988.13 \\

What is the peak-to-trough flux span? 1.2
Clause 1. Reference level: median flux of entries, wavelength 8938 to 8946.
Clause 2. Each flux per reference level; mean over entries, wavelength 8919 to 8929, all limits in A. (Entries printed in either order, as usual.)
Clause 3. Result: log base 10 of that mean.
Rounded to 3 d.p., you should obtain 0.023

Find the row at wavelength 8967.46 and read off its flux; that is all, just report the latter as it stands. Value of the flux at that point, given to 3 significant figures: 24.1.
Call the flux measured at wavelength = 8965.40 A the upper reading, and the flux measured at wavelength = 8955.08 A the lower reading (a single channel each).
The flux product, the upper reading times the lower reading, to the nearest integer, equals 547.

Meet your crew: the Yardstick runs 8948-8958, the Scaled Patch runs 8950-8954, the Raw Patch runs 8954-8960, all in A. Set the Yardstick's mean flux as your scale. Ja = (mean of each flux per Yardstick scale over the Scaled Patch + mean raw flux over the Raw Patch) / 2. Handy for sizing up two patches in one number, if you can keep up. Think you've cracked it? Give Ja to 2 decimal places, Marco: 11.91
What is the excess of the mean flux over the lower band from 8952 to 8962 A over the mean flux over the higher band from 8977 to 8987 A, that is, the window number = -0.1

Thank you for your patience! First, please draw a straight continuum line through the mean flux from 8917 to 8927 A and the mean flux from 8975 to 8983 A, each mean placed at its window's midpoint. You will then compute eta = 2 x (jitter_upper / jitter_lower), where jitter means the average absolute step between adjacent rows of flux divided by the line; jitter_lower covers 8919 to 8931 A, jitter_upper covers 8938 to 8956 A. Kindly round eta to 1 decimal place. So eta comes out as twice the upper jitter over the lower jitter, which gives 1.7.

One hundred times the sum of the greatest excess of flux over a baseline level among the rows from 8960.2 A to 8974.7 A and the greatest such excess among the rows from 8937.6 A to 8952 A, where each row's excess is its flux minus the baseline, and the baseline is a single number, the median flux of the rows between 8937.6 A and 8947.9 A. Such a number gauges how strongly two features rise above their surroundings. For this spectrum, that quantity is 160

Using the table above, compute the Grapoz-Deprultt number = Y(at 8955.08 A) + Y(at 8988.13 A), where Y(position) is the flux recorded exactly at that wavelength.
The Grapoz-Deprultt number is 46.3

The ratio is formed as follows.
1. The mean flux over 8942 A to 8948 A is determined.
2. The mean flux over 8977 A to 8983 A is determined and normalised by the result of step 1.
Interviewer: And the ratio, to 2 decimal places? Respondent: 0.98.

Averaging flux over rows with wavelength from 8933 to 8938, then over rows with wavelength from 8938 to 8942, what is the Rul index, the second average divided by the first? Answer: 0.99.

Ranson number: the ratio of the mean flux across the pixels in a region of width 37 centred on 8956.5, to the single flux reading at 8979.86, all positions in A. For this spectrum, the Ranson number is 1.02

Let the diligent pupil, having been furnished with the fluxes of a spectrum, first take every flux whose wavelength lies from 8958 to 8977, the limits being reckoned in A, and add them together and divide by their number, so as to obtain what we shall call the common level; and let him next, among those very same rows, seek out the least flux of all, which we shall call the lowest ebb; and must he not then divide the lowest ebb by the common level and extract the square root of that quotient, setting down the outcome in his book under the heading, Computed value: 0.977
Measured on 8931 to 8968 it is 0.982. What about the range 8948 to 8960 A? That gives 0.983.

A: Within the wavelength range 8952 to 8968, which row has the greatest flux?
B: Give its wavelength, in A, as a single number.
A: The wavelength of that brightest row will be 8967.46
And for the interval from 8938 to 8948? 8946.84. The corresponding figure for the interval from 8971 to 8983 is 8971.59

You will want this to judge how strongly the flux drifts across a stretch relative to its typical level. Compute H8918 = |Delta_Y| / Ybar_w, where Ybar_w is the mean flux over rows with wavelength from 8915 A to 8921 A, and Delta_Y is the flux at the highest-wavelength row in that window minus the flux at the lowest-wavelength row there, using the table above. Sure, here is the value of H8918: 0.033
